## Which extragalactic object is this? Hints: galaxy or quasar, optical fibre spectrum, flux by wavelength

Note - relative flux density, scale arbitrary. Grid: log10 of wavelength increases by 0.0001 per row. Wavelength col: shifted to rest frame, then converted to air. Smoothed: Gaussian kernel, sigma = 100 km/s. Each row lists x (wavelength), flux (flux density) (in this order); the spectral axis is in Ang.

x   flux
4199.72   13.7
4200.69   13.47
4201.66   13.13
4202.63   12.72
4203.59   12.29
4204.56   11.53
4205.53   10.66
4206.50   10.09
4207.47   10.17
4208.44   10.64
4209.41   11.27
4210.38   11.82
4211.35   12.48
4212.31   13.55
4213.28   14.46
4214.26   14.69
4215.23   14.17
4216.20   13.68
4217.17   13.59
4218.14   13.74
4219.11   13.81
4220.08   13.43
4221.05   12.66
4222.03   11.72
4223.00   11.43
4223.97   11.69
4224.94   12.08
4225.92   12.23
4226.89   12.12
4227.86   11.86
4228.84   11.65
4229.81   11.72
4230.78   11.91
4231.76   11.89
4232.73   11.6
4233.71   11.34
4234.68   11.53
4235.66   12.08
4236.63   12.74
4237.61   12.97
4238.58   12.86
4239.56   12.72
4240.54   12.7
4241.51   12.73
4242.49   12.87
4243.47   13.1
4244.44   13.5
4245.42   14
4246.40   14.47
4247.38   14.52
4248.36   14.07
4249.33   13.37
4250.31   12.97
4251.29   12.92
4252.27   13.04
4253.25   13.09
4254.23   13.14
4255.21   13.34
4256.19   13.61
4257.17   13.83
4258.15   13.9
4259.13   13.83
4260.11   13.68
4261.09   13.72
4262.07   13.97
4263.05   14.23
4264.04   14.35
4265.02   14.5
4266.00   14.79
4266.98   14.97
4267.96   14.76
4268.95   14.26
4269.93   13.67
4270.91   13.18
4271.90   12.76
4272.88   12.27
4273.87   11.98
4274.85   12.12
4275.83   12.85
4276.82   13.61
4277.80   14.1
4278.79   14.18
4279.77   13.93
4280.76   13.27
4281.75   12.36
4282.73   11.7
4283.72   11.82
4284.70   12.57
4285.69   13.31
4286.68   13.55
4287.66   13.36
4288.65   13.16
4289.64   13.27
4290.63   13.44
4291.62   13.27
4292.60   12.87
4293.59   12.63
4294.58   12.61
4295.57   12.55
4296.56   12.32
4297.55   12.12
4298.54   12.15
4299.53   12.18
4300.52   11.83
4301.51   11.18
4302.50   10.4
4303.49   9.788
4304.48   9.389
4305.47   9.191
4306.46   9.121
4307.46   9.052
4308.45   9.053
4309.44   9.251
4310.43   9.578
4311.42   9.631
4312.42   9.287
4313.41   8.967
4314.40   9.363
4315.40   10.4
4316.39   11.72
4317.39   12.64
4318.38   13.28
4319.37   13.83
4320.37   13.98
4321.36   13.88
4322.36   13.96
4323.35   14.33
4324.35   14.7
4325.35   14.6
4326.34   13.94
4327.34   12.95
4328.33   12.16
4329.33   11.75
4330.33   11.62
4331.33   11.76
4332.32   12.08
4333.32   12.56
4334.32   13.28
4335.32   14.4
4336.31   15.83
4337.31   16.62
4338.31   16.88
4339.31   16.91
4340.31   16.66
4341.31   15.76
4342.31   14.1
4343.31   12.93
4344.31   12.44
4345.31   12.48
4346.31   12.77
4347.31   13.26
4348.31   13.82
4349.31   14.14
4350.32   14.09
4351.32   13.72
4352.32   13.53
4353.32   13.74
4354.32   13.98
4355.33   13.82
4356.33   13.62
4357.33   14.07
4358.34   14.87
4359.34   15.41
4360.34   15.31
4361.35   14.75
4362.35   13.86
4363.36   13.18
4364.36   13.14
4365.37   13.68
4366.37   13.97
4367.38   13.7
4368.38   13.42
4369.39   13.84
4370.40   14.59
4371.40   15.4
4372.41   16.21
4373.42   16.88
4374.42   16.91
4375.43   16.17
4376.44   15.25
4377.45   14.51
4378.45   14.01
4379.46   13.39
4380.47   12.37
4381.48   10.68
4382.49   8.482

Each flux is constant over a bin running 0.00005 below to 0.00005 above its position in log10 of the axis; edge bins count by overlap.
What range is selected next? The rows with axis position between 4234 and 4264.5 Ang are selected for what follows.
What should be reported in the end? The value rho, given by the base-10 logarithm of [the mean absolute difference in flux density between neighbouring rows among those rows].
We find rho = -0.63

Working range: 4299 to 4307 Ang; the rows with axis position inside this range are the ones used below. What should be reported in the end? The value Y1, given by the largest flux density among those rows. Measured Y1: 12.18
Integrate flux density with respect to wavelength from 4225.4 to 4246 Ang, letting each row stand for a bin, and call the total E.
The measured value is 255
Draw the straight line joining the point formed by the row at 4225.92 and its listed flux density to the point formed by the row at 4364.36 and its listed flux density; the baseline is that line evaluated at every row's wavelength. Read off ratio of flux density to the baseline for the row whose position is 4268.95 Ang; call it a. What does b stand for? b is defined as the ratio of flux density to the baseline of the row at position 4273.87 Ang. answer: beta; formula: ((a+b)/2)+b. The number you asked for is 2.00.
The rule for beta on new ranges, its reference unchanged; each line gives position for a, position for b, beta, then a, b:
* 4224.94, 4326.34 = 2.12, 0.99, 1.08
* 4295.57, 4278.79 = 2.19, 0.99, 1.13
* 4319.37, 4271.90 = 2.07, 1.08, 1.02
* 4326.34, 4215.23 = 2.29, 1.08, 1.17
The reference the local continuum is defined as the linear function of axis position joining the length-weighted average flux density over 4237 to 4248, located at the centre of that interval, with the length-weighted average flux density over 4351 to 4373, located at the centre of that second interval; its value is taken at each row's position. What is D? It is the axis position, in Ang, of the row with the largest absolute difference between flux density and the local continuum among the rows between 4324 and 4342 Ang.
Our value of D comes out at 4339.31 Ang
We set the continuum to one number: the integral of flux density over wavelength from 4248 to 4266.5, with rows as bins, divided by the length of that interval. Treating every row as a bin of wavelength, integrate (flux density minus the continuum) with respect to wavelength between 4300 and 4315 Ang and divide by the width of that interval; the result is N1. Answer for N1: -4.0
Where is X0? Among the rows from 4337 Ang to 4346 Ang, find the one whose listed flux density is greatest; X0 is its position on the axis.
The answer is 4339.31 Ang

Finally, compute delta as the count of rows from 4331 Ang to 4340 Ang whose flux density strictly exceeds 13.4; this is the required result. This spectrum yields 5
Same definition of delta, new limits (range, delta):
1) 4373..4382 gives 6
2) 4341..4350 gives 4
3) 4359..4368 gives 7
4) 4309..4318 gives 0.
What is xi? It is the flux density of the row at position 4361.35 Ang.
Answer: 14.75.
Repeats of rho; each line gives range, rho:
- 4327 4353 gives -0.27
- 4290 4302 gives -0.66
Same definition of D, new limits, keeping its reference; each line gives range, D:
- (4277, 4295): 4282.73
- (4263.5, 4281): 4273.87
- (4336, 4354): 4339.31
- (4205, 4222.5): 4206.50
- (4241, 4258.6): 4247.38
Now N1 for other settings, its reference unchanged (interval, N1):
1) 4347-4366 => 0.3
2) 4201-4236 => -1.4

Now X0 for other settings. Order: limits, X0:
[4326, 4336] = 4335.32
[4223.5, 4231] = 4225.92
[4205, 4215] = 4214.26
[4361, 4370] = 4361.35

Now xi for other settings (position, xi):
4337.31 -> 16.62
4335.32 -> 14.4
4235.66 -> 12.08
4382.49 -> 8.482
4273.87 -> 11.98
